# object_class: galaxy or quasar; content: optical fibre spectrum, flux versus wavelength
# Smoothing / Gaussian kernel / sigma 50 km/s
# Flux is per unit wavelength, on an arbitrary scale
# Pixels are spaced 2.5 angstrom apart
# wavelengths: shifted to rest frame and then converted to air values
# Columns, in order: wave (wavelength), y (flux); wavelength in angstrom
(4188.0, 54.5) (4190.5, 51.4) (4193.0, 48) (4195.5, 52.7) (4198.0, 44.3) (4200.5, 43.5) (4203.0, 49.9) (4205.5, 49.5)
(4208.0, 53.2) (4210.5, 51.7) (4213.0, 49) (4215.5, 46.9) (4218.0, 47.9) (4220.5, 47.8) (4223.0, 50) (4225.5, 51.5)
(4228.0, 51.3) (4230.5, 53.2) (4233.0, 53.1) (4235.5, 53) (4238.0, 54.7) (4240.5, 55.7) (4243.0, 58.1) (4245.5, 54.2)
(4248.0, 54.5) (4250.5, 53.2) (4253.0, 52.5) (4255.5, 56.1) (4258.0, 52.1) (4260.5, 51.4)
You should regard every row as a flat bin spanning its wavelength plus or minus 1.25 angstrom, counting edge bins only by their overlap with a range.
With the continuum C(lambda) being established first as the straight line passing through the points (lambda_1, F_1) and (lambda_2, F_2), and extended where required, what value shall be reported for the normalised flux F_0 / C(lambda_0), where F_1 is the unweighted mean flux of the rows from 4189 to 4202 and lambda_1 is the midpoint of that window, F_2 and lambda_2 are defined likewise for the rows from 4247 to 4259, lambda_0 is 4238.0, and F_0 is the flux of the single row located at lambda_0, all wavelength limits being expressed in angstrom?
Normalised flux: 1.05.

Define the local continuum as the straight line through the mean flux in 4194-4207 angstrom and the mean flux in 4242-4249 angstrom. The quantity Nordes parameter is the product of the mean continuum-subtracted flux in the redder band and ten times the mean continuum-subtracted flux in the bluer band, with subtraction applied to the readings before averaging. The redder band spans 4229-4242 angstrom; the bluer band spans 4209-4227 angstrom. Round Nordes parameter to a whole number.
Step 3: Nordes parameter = -1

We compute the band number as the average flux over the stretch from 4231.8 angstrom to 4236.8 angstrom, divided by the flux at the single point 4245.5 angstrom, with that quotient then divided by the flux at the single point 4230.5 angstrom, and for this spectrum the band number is 0.018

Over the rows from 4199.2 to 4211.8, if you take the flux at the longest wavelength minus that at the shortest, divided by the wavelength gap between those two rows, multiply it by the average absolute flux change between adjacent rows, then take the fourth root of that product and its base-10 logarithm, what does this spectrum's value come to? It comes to 0.10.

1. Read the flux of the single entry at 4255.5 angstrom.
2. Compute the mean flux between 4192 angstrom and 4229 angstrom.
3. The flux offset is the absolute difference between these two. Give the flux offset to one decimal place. 7.0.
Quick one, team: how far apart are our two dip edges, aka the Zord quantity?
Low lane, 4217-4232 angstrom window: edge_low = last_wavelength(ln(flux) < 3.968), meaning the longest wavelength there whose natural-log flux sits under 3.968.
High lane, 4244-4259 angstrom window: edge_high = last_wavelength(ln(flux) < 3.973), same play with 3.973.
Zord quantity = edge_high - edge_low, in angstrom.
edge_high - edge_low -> 30.0 angstrom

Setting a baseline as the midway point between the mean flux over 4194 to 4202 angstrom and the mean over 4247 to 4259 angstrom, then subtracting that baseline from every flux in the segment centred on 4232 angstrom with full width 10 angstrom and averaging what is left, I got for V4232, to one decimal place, 2.4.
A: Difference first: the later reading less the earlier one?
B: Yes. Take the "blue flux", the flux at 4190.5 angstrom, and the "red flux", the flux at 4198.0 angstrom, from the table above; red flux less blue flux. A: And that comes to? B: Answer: -7.1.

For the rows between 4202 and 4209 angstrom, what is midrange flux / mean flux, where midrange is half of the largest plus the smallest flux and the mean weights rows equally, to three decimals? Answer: 1.010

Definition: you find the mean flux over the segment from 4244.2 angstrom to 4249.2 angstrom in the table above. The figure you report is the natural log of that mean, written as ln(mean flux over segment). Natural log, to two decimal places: 4.00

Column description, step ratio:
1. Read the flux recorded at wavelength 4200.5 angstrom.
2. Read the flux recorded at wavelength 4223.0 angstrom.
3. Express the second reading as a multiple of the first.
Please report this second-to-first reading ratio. 1.15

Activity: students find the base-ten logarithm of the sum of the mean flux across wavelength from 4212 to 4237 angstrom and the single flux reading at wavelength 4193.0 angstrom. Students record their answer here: 1.99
